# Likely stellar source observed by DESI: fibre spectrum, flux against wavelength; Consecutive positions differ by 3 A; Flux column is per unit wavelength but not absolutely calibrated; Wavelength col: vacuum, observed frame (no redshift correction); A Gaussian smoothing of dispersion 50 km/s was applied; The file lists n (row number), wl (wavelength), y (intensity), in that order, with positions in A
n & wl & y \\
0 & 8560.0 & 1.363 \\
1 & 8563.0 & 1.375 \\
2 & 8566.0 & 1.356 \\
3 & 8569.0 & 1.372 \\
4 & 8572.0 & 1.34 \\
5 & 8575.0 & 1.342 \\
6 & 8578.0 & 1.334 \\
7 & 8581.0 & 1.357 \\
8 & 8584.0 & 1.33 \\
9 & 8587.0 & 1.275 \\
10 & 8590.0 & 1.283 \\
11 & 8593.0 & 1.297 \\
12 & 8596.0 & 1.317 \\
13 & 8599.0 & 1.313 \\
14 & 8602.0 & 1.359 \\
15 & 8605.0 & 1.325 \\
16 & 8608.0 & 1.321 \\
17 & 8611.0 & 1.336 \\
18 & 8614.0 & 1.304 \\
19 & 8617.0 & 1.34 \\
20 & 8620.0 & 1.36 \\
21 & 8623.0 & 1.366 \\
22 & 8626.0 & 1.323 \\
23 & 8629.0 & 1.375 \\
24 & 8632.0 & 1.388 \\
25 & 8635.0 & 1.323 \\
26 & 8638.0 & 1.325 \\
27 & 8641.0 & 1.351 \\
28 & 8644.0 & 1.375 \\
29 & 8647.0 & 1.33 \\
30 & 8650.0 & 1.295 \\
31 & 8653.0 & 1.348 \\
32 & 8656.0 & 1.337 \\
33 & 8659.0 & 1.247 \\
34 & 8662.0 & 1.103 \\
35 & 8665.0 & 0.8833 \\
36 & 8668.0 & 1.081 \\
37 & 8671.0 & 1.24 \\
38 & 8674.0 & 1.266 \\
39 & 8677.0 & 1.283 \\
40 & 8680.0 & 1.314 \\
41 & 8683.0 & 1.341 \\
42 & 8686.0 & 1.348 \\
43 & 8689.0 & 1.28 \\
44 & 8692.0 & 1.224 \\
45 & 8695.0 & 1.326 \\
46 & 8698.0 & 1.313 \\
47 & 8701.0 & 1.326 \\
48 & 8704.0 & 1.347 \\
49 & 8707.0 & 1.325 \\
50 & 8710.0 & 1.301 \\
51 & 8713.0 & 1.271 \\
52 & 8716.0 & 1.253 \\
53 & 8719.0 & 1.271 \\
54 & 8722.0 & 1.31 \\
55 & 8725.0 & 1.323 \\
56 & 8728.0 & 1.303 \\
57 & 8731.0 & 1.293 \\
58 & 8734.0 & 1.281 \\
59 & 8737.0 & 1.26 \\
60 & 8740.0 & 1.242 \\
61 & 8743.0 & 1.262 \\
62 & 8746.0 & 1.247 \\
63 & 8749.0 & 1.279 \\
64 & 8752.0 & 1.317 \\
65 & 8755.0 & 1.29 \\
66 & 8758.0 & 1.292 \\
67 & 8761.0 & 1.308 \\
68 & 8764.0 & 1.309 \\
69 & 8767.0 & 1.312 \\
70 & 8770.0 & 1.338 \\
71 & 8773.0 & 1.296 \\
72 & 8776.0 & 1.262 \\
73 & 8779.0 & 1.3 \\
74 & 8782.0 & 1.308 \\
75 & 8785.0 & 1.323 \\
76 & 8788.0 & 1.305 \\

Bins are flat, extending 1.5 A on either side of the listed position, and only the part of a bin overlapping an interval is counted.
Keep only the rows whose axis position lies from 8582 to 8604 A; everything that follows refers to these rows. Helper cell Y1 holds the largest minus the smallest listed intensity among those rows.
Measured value 0.08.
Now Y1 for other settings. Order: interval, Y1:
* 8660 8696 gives 0.46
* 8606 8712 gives 0.50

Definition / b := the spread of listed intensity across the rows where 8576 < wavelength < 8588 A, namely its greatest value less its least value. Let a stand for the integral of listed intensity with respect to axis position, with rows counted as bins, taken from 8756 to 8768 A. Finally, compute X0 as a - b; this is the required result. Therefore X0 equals 15.57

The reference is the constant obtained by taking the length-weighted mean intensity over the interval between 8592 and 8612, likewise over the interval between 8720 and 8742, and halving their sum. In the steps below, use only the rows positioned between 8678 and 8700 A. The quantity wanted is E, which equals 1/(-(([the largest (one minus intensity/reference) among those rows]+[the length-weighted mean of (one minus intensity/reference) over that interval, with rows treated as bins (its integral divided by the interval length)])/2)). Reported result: -32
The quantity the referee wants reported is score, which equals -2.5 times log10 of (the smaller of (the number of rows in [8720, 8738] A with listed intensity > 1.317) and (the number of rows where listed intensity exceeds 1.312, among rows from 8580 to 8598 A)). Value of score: 0.0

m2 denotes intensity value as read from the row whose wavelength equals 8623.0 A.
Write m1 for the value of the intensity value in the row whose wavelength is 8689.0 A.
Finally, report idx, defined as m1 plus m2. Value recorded 2.65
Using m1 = 1.28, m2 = 1.366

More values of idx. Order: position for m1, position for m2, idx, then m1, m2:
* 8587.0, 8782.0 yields 2.58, 1.275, 1.308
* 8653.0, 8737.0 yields 2.61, 1.348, 1.26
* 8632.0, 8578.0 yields 2.72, 1.388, 1.334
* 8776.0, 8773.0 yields 2.56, 1.262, 1.296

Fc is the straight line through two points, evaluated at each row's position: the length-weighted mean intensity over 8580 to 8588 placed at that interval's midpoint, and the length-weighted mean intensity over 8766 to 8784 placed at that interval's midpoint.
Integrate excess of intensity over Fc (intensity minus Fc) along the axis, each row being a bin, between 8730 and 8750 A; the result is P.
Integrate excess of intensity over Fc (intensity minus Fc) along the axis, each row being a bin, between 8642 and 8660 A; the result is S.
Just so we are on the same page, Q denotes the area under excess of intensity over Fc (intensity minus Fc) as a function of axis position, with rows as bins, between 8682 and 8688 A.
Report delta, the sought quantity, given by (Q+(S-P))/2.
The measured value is 0.6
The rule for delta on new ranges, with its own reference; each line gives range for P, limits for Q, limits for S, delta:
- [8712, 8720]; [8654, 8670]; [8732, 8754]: -1.6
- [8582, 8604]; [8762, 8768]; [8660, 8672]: -1.3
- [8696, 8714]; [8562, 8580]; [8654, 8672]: -1.2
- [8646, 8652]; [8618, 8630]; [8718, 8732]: 0.2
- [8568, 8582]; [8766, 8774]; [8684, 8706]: -0.1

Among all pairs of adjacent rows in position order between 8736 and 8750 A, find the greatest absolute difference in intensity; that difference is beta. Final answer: 0.03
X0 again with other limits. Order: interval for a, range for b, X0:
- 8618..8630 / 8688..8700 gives 16.15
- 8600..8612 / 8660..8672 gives 15.65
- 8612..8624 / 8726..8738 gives 16.05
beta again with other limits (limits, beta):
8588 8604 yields 0.05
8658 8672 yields 0.22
